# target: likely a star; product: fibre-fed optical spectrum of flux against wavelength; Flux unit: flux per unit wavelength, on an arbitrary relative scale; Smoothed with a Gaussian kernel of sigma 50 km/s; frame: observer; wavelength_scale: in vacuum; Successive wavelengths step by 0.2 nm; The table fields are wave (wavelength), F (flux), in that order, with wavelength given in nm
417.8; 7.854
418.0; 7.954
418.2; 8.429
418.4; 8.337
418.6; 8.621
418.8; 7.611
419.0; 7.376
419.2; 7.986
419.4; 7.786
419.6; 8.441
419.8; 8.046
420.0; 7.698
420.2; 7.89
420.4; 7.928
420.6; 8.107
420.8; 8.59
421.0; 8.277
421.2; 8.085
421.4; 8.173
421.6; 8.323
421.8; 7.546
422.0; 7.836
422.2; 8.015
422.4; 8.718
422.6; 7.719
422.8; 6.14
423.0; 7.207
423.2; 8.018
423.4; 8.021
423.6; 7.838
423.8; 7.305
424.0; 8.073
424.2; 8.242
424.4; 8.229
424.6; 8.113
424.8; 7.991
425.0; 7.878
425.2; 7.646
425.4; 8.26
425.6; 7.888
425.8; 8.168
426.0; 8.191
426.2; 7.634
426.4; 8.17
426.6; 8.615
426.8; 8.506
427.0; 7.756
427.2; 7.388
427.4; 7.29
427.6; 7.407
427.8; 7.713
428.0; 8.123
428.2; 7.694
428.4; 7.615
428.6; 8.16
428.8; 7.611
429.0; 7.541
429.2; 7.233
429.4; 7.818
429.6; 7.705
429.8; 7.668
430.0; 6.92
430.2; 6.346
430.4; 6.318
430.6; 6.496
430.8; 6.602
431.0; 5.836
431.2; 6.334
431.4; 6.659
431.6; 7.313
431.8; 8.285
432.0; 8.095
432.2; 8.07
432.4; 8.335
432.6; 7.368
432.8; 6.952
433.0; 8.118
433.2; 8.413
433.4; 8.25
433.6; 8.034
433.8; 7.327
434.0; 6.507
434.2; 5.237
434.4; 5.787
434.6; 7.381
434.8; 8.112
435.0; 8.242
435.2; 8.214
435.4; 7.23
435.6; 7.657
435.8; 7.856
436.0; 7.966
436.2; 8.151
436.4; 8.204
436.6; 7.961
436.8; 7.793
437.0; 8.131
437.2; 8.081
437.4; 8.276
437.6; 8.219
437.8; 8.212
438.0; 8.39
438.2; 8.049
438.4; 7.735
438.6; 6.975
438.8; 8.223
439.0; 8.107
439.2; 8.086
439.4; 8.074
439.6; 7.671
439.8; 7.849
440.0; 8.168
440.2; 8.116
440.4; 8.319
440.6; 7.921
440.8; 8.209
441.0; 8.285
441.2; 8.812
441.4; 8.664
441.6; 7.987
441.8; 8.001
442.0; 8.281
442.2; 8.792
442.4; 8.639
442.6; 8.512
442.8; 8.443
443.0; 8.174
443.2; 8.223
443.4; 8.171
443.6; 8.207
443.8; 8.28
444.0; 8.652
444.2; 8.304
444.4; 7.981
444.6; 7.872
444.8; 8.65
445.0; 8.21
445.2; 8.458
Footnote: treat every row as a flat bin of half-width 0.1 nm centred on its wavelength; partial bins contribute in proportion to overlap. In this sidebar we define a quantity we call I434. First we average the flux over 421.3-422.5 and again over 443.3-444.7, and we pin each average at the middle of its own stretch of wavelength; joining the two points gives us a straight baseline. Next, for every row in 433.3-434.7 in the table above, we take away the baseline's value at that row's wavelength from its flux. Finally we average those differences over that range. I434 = -1.2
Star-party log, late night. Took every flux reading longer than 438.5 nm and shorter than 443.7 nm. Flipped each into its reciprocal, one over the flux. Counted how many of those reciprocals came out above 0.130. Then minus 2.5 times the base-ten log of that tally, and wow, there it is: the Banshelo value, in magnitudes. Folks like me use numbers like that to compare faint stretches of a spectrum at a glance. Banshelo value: -0.75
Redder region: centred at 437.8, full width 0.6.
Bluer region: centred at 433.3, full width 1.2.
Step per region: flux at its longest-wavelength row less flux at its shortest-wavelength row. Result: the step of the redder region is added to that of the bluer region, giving 0.5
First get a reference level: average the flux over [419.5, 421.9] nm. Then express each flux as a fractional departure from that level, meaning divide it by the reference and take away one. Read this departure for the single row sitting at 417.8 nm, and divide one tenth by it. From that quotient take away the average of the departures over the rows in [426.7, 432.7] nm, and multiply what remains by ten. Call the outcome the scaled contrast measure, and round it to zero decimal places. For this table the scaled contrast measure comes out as -33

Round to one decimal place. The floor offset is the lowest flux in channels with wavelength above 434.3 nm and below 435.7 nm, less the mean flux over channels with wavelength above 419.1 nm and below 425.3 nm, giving -2.1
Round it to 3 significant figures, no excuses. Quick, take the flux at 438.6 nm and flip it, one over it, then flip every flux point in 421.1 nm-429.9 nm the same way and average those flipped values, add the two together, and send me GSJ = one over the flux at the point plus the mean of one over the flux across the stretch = 0.271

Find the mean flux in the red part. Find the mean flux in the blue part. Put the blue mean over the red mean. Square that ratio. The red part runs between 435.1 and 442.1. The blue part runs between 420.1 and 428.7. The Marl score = 0.967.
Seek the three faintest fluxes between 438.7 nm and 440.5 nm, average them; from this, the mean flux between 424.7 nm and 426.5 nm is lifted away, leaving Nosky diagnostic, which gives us -0.12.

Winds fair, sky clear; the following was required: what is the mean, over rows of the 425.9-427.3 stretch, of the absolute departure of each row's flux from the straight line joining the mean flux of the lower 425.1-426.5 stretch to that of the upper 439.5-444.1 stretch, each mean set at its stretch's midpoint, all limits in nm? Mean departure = 0.39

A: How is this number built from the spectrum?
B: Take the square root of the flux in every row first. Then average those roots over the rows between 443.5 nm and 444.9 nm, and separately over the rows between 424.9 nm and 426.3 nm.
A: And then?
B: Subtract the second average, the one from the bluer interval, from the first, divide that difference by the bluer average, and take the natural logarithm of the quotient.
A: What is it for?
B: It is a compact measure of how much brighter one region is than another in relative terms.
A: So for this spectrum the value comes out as -3.9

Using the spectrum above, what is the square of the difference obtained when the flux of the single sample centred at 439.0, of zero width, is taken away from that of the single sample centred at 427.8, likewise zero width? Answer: 0.16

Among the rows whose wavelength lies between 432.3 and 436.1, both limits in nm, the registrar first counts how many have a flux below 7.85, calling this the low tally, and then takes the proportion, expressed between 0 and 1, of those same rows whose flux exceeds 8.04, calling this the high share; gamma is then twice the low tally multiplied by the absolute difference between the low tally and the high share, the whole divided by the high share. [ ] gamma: 422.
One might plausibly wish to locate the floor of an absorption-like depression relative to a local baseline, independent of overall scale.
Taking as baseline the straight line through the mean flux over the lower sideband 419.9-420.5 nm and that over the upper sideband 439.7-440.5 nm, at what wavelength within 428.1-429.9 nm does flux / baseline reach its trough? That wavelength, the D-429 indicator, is 429.2 nm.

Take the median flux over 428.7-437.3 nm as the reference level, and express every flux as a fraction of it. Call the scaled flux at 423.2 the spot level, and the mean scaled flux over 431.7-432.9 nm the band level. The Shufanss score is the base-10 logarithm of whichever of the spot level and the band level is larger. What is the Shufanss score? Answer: 0.019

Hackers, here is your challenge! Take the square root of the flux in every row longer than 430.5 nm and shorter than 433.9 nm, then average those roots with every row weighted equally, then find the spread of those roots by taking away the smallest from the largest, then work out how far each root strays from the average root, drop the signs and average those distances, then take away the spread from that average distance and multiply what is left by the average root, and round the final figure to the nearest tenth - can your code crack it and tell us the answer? -1.0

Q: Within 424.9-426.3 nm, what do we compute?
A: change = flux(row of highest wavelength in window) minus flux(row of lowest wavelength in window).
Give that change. -0.2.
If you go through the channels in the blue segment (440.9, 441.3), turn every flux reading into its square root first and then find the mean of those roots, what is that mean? 2.92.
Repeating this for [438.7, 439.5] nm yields 2.85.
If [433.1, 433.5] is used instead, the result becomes 2.89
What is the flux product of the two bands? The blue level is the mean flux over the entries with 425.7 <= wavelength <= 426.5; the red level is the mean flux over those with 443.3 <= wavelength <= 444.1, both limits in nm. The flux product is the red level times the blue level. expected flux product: 67.0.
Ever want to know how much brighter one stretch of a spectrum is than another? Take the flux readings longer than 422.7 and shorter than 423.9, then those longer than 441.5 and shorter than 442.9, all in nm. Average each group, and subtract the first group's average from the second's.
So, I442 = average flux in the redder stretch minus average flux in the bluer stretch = 1.0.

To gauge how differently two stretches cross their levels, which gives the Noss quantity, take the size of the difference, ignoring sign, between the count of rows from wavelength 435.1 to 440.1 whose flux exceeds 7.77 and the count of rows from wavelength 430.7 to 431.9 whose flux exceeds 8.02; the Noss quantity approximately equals 19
